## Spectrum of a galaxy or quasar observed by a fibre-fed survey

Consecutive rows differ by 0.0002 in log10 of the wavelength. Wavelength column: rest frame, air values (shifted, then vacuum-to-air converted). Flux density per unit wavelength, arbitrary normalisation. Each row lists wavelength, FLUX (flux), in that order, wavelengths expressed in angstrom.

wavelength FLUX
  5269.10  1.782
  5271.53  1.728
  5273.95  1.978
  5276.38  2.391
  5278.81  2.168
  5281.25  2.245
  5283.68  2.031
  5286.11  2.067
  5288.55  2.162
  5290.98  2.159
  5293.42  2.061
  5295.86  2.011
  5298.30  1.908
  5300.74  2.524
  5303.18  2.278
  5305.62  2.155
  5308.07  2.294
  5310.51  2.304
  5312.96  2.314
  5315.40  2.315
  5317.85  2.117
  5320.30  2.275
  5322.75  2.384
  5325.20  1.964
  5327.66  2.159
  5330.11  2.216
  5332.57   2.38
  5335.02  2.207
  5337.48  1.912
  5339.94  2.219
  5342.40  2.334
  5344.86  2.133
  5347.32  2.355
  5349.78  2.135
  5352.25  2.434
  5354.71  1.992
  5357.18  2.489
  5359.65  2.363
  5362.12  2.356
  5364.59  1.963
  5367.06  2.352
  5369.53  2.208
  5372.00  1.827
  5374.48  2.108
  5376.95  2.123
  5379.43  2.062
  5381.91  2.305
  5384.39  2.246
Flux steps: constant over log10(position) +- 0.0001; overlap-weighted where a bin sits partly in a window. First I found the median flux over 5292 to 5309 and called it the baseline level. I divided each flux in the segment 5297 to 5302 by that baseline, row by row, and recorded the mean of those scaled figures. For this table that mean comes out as 1.03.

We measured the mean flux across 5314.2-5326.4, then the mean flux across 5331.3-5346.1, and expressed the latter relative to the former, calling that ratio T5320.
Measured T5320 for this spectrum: 0.99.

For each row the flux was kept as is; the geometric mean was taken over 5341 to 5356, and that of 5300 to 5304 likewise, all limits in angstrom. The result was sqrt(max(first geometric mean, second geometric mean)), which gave 1.55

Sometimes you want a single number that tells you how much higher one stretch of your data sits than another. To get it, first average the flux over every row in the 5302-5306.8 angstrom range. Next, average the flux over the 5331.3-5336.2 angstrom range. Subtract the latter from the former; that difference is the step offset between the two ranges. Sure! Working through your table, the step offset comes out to -0.077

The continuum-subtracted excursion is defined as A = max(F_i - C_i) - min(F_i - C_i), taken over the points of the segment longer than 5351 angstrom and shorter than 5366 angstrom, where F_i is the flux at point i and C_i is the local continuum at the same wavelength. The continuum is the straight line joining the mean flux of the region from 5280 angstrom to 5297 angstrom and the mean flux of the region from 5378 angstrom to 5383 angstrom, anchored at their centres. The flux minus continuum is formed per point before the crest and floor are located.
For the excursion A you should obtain 0.53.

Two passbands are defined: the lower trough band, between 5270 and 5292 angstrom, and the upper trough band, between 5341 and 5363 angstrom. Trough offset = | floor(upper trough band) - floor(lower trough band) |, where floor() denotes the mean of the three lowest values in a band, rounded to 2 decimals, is 0.17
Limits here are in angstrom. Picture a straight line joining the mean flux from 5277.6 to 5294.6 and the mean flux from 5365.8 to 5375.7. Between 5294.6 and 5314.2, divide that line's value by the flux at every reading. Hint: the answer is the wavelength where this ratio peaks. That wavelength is 5298.30 angstrom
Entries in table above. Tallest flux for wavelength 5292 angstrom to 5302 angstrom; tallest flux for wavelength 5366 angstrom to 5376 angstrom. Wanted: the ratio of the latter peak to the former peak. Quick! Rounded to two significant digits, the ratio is 0.93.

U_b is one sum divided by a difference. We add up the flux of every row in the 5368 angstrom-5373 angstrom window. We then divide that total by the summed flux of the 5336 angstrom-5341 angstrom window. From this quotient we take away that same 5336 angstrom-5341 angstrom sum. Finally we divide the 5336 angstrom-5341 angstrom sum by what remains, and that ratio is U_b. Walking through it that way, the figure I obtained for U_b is -1.310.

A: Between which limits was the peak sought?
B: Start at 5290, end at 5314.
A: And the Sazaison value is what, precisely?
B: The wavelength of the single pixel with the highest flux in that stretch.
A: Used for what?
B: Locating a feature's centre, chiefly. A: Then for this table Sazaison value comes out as 5300.74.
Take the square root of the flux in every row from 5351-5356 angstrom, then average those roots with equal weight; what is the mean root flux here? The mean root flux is 1.486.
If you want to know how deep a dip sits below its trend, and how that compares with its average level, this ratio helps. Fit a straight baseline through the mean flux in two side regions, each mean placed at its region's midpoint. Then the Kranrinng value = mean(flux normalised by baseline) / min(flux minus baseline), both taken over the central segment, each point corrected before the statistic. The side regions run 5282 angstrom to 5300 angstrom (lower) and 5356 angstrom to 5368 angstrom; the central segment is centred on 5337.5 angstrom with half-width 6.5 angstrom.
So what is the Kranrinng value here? -3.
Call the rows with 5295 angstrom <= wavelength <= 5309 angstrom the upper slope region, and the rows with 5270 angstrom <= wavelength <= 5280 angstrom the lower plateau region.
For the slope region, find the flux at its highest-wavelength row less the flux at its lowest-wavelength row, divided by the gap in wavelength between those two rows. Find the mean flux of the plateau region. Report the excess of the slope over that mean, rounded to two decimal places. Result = -2.04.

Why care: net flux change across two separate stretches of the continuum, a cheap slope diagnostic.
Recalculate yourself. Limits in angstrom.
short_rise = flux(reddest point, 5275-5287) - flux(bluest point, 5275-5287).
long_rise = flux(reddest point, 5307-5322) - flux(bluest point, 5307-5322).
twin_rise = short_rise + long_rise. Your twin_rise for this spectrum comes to -0.34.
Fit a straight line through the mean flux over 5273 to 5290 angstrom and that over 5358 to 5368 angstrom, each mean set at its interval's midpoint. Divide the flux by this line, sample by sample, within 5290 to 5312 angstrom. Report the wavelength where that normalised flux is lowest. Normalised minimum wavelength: 5298.30 angstrom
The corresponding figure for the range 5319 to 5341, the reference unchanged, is 5337.48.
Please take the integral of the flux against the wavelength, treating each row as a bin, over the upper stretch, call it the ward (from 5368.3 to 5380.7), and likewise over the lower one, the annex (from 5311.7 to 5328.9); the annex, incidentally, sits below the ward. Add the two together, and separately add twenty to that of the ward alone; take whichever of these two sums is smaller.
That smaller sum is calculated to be 46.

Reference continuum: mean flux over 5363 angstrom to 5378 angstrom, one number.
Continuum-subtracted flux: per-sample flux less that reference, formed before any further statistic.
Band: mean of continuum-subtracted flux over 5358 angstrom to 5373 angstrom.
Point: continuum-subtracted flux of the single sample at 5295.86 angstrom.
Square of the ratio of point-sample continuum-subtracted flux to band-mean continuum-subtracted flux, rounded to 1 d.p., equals 1.1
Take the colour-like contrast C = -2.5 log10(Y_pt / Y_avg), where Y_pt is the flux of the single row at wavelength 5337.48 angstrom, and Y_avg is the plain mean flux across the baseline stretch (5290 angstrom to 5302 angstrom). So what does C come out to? 0.12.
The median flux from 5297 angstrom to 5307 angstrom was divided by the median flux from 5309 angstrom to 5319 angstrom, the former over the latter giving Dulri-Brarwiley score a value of 0.96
